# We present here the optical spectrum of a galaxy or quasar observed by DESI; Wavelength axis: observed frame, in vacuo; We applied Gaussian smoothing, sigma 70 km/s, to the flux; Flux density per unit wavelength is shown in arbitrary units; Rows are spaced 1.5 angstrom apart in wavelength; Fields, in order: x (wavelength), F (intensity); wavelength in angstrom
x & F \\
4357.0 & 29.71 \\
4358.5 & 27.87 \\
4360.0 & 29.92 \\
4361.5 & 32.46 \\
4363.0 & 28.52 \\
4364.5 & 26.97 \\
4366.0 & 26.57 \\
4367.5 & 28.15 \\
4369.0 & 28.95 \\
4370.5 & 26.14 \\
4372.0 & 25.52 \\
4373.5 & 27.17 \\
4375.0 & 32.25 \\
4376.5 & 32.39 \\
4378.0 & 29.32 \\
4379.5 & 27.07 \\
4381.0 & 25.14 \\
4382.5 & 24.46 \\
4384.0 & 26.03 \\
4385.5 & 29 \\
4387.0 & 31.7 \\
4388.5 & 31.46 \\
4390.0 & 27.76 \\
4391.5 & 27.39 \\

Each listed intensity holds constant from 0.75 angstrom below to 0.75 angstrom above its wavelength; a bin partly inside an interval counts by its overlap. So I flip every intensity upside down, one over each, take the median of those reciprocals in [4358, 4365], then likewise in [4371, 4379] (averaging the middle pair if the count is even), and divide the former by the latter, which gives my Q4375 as 1.03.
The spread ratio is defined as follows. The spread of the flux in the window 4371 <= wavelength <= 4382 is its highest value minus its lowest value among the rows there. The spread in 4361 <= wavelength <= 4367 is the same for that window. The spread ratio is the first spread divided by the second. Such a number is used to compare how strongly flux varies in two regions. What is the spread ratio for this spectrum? 1.2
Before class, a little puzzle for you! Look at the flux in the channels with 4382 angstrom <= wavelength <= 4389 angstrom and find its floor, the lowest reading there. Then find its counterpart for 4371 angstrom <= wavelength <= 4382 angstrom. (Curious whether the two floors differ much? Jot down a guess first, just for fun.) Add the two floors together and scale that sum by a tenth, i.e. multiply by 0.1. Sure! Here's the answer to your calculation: 4.96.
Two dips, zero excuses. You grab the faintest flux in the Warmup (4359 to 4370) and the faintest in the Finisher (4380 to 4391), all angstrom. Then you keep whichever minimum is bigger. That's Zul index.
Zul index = 26.6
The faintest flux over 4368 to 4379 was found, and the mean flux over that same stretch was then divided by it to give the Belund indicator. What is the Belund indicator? 1.13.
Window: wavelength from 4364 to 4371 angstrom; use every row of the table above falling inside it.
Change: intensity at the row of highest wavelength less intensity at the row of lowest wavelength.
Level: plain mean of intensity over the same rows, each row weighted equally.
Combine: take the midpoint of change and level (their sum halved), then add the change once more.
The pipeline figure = 12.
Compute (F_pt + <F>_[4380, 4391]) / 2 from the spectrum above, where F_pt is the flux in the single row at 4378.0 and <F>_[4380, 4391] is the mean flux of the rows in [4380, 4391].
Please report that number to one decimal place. 28.6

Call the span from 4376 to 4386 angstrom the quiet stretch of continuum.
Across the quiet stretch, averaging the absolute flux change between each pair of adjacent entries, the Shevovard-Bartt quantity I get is 2.08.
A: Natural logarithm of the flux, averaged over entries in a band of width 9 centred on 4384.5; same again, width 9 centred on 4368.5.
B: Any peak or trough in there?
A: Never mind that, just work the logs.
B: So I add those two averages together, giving 6.62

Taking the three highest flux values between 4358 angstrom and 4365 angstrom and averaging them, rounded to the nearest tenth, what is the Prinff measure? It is 30.3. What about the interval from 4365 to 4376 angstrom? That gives 29.8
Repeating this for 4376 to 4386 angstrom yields 30.2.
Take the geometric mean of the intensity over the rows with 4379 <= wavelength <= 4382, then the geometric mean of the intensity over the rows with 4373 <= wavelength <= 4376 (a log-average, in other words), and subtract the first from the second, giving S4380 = 3.5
